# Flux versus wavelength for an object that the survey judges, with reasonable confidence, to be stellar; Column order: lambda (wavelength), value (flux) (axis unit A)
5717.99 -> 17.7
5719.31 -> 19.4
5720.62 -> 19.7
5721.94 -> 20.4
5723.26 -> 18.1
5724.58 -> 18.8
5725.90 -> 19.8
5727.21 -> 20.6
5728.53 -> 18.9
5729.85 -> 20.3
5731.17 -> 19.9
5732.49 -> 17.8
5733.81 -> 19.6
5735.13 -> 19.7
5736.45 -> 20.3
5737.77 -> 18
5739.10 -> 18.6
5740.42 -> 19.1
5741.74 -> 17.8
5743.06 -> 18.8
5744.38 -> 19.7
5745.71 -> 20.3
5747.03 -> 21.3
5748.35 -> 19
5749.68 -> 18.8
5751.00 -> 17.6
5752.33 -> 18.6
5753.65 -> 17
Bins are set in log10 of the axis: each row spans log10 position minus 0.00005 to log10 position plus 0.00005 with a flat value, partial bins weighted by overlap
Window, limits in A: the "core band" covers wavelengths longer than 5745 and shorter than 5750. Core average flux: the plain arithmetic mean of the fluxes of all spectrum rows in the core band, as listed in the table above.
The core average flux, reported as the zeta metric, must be 19.9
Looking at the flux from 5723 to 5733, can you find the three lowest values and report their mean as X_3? 18.2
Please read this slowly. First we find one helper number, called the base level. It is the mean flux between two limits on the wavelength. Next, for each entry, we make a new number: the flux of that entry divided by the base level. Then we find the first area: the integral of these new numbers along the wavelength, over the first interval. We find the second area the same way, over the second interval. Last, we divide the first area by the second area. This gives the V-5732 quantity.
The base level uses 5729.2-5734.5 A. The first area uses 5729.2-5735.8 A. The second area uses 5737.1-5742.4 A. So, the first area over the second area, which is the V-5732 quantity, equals 1.32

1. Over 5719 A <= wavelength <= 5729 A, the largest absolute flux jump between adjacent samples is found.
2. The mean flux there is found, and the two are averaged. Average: 10.9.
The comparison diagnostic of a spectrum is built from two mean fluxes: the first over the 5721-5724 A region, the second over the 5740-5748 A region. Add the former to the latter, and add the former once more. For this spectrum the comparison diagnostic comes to 58.0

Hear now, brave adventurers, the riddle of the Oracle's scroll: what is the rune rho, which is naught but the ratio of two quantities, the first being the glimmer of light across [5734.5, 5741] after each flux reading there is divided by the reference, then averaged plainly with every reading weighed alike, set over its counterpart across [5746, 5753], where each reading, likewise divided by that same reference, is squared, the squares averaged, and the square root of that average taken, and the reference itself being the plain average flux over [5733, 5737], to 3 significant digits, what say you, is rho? 1.00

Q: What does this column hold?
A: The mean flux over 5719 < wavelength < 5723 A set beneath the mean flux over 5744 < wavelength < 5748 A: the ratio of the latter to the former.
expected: 1.03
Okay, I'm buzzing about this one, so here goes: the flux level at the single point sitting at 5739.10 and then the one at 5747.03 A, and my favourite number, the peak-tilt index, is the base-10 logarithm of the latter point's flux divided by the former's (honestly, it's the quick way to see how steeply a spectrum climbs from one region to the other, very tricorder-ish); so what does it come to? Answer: 0.06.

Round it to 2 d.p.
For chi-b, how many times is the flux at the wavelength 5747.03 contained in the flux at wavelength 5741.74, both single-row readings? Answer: 0.84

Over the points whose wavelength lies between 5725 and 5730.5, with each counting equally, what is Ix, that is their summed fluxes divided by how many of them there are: 19.9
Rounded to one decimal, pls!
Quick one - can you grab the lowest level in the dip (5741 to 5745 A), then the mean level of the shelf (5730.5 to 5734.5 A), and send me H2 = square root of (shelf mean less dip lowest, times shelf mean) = 5.0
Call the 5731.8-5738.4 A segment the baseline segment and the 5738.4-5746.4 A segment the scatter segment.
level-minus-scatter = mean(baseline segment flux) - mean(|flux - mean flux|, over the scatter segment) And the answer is 18.4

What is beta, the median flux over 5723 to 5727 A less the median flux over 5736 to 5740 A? 0.2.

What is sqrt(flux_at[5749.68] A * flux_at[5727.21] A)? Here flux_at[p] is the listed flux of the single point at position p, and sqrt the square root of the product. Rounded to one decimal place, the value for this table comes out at 19.7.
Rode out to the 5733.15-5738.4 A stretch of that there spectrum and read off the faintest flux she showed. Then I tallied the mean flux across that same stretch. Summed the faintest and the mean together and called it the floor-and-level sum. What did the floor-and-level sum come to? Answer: 37.4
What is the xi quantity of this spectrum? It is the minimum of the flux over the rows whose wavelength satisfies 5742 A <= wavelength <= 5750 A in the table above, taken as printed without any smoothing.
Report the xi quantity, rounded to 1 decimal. 18.8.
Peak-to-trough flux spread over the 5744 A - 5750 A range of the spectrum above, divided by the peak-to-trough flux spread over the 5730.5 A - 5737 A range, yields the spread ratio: 1.00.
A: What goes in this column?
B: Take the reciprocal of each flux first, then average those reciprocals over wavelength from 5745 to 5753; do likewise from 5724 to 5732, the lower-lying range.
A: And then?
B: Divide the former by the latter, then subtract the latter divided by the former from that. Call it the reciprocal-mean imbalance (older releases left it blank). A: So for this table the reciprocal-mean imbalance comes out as 0.05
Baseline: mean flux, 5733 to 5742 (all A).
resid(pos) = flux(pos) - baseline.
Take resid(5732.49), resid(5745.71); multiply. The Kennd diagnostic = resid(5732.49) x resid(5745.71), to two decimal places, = -1.56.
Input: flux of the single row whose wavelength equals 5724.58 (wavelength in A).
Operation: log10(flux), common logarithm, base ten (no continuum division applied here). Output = 1.27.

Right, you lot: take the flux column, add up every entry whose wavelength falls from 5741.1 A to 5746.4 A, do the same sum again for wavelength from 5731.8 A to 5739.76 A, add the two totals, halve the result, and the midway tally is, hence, 95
